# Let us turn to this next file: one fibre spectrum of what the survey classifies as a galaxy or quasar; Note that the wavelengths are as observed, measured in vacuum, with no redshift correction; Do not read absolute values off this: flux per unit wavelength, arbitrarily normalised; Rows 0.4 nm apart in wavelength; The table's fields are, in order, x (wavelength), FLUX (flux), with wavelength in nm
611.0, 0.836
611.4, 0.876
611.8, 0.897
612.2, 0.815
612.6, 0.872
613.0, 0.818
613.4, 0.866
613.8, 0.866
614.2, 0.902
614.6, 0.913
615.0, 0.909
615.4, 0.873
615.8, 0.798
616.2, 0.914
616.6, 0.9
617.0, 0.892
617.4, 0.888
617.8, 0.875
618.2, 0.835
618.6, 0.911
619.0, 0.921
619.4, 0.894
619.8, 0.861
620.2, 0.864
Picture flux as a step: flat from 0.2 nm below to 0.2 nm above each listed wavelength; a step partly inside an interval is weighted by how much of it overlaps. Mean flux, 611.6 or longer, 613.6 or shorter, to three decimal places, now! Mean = 0.854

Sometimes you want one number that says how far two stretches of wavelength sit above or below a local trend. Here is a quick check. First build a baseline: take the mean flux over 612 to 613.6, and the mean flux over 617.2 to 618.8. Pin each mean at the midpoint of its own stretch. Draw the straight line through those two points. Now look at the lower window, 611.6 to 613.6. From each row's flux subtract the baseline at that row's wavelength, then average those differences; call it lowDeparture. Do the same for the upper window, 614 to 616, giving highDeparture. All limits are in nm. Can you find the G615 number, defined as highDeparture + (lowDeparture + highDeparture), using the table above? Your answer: 0.055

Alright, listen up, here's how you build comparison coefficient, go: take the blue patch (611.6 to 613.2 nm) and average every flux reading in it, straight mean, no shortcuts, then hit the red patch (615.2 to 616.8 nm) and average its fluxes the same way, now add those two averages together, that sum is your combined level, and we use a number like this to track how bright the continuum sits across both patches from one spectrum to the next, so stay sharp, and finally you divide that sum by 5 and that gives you 0.344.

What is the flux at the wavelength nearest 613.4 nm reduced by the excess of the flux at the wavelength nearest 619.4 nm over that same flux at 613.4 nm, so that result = 0.84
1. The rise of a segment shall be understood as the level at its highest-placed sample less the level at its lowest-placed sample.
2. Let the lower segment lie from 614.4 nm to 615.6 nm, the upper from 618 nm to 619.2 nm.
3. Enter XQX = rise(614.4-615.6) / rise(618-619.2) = -0.47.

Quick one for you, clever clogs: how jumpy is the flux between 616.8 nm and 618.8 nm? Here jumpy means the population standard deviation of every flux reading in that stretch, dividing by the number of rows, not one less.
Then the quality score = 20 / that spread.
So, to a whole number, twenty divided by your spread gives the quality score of 788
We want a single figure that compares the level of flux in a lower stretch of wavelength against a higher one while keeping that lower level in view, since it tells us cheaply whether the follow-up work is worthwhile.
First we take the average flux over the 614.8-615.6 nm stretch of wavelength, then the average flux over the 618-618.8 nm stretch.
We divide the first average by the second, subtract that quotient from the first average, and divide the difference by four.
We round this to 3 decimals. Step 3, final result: -0.032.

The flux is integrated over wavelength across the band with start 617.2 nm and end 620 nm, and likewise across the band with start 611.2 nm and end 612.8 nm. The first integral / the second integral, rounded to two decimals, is 1.79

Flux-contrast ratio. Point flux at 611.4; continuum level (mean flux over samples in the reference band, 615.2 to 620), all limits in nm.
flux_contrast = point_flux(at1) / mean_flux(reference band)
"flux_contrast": 1.00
